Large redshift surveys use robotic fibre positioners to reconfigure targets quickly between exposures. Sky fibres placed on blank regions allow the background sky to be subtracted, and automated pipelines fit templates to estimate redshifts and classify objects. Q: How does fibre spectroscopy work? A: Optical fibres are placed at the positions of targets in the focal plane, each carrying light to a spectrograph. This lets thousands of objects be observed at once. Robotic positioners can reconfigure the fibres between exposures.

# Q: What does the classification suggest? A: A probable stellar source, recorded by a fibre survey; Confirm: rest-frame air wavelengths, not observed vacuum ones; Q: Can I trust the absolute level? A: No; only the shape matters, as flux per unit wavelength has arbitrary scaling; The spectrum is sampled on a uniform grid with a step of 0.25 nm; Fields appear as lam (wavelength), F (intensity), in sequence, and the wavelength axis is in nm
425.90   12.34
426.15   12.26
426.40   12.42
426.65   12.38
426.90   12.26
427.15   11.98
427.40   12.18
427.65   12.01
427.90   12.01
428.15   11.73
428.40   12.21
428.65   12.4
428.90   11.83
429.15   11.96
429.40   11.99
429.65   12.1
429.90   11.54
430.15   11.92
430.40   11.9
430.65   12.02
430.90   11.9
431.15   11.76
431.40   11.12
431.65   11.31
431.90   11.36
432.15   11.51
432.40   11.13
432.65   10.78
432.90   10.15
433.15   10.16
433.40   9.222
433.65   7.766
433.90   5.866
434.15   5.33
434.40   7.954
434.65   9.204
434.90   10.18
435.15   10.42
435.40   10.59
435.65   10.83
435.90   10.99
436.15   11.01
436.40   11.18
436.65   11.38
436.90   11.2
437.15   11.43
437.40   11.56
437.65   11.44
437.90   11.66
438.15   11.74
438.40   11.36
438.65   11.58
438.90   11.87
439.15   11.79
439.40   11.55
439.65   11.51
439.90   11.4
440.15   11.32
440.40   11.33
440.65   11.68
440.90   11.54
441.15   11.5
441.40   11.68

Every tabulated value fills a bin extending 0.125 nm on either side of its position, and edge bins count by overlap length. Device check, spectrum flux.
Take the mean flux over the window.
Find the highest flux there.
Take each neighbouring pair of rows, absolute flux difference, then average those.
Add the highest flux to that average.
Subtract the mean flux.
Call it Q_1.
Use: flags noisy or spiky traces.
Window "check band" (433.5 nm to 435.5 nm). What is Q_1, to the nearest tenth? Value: 3.3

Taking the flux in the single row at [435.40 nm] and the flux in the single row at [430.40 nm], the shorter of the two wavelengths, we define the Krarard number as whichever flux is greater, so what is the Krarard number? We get 11.9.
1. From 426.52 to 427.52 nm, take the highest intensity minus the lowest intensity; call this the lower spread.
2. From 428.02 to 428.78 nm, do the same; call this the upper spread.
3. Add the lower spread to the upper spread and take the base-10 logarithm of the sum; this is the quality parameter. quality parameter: 0.029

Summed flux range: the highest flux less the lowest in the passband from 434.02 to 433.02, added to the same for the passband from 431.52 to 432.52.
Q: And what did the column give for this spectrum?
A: 4.7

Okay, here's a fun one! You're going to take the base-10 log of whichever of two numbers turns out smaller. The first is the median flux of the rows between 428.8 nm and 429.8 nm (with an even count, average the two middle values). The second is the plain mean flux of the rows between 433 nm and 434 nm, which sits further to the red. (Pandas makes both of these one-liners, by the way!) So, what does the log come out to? 0.92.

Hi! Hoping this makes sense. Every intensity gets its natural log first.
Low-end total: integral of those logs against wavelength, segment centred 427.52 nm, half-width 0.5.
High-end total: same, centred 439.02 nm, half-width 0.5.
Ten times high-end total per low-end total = 9.9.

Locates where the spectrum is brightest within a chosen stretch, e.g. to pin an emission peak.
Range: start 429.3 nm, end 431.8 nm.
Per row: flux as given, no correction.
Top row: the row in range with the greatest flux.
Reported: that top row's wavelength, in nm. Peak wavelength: 429.65 nm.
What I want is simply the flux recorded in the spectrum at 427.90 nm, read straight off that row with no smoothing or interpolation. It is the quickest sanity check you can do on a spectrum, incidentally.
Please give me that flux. 12.01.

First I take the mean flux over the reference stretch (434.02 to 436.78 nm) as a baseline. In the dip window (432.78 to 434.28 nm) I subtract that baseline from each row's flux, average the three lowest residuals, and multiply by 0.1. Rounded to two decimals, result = -0.36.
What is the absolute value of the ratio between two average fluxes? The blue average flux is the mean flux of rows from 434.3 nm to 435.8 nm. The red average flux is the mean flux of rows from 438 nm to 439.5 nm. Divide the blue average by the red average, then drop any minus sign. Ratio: 0.85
